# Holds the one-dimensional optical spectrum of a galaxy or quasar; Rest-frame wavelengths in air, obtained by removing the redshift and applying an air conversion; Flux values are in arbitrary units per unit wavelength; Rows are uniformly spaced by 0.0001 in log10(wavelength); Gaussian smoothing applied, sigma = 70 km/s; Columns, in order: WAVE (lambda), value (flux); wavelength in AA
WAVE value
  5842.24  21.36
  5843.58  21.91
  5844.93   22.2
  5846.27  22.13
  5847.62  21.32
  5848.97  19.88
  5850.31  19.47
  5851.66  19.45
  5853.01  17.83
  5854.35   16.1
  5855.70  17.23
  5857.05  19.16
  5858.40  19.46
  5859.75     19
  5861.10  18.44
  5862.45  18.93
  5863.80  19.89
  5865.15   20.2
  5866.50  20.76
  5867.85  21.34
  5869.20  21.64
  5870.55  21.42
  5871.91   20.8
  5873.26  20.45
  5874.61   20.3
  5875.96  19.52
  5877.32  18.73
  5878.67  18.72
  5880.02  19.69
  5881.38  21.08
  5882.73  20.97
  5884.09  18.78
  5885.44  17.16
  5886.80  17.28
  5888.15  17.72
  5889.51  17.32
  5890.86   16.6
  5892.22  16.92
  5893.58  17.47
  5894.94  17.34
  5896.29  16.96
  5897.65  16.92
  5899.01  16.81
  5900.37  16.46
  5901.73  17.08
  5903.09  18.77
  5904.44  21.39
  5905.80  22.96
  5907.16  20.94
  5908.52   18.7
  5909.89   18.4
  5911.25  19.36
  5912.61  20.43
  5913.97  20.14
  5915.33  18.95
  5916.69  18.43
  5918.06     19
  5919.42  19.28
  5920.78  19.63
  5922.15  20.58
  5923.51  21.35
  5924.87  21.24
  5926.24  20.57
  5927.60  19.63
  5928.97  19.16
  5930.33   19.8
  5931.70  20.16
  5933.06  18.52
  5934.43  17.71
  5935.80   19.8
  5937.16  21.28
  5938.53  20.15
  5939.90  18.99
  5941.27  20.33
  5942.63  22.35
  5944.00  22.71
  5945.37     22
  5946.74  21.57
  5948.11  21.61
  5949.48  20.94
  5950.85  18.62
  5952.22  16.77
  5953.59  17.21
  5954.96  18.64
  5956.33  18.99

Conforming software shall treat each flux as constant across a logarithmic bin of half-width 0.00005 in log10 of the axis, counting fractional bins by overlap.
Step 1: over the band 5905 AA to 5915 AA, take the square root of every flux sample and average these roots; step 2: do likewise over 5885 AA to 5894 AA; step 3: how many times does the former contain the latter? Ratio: 1.08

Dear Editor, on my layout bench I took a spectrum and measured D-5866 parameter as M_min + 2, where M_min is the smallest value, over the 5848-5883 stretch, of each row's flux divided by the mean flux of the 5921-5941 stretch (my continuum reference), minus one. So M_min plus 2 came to 1.808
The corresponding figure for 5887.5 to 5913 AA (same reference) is 1.826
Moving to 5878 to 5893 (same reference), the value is 1.833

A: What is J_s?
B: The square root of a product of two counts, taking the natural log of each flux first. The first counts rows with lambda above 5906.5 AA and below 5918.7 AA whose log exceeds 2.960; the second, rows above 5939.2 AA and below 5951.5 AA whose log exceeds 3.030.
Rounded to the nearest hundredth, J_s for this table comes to 4.90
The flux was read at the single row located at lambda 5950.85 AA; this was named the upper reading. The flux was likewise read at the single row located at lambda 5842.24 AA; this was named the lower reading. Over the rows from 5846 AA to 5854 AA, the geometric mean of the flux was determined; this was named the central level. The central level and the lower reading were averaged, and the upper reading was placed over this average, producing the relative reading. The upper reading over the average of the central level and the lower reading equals 0.90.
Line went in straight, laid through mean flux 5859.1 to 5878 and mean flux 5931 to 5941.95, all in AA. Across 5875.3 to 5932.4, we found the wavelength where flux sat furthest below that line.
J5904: 5900.37 AA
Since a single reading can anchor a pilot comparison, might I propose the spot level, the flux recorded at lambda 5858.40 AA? 19.46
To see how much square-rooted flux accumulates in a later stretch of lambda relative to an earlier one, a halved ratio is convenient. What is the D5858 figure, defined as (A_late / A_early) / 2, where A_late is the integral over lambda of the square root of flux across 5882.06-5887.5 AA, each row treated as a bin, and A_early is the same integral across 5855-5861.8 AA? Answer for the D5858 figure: 0.40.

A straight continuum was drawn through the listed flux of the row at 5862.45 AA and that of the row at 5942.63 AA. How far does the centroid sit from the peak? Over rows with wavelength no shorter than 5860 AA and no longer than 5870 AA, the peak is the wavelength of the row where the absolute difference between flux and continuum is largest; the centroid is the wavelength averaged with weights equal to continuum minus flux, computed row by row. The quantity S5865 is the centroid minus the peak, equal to -1.7 AA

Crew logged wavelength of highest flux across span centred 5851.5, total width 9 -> 5847.62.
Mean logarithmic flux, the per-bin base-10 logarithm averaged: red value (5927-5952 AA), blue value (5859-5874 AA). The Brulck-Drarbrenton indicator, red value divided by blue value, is 1.00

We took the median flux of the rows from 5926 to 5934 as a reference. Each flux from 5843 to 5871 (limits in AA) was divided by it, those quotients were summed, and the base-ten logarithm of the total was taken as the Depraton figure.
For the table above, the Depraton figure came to 1.3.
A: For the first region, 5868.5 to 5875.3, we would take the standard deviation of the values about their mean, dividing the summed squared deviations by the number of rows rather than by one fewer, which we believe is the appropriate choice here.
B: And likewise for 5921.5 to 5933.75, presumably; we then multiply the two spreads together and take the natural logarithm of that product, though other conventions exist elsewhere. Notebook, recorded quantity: -0.8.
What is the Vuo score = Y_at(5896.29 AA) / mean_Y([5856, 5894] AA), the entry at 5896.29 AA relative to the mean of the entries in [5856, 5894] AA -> 0.88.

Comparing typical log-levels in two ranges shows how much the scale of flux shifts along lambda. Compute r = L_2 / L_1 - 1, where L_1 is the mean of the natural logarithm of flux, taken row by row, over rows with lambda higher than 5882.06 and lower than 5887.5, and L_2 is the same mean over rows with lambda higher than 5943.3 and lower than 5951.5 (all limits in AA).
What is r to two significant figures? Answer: 0.047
